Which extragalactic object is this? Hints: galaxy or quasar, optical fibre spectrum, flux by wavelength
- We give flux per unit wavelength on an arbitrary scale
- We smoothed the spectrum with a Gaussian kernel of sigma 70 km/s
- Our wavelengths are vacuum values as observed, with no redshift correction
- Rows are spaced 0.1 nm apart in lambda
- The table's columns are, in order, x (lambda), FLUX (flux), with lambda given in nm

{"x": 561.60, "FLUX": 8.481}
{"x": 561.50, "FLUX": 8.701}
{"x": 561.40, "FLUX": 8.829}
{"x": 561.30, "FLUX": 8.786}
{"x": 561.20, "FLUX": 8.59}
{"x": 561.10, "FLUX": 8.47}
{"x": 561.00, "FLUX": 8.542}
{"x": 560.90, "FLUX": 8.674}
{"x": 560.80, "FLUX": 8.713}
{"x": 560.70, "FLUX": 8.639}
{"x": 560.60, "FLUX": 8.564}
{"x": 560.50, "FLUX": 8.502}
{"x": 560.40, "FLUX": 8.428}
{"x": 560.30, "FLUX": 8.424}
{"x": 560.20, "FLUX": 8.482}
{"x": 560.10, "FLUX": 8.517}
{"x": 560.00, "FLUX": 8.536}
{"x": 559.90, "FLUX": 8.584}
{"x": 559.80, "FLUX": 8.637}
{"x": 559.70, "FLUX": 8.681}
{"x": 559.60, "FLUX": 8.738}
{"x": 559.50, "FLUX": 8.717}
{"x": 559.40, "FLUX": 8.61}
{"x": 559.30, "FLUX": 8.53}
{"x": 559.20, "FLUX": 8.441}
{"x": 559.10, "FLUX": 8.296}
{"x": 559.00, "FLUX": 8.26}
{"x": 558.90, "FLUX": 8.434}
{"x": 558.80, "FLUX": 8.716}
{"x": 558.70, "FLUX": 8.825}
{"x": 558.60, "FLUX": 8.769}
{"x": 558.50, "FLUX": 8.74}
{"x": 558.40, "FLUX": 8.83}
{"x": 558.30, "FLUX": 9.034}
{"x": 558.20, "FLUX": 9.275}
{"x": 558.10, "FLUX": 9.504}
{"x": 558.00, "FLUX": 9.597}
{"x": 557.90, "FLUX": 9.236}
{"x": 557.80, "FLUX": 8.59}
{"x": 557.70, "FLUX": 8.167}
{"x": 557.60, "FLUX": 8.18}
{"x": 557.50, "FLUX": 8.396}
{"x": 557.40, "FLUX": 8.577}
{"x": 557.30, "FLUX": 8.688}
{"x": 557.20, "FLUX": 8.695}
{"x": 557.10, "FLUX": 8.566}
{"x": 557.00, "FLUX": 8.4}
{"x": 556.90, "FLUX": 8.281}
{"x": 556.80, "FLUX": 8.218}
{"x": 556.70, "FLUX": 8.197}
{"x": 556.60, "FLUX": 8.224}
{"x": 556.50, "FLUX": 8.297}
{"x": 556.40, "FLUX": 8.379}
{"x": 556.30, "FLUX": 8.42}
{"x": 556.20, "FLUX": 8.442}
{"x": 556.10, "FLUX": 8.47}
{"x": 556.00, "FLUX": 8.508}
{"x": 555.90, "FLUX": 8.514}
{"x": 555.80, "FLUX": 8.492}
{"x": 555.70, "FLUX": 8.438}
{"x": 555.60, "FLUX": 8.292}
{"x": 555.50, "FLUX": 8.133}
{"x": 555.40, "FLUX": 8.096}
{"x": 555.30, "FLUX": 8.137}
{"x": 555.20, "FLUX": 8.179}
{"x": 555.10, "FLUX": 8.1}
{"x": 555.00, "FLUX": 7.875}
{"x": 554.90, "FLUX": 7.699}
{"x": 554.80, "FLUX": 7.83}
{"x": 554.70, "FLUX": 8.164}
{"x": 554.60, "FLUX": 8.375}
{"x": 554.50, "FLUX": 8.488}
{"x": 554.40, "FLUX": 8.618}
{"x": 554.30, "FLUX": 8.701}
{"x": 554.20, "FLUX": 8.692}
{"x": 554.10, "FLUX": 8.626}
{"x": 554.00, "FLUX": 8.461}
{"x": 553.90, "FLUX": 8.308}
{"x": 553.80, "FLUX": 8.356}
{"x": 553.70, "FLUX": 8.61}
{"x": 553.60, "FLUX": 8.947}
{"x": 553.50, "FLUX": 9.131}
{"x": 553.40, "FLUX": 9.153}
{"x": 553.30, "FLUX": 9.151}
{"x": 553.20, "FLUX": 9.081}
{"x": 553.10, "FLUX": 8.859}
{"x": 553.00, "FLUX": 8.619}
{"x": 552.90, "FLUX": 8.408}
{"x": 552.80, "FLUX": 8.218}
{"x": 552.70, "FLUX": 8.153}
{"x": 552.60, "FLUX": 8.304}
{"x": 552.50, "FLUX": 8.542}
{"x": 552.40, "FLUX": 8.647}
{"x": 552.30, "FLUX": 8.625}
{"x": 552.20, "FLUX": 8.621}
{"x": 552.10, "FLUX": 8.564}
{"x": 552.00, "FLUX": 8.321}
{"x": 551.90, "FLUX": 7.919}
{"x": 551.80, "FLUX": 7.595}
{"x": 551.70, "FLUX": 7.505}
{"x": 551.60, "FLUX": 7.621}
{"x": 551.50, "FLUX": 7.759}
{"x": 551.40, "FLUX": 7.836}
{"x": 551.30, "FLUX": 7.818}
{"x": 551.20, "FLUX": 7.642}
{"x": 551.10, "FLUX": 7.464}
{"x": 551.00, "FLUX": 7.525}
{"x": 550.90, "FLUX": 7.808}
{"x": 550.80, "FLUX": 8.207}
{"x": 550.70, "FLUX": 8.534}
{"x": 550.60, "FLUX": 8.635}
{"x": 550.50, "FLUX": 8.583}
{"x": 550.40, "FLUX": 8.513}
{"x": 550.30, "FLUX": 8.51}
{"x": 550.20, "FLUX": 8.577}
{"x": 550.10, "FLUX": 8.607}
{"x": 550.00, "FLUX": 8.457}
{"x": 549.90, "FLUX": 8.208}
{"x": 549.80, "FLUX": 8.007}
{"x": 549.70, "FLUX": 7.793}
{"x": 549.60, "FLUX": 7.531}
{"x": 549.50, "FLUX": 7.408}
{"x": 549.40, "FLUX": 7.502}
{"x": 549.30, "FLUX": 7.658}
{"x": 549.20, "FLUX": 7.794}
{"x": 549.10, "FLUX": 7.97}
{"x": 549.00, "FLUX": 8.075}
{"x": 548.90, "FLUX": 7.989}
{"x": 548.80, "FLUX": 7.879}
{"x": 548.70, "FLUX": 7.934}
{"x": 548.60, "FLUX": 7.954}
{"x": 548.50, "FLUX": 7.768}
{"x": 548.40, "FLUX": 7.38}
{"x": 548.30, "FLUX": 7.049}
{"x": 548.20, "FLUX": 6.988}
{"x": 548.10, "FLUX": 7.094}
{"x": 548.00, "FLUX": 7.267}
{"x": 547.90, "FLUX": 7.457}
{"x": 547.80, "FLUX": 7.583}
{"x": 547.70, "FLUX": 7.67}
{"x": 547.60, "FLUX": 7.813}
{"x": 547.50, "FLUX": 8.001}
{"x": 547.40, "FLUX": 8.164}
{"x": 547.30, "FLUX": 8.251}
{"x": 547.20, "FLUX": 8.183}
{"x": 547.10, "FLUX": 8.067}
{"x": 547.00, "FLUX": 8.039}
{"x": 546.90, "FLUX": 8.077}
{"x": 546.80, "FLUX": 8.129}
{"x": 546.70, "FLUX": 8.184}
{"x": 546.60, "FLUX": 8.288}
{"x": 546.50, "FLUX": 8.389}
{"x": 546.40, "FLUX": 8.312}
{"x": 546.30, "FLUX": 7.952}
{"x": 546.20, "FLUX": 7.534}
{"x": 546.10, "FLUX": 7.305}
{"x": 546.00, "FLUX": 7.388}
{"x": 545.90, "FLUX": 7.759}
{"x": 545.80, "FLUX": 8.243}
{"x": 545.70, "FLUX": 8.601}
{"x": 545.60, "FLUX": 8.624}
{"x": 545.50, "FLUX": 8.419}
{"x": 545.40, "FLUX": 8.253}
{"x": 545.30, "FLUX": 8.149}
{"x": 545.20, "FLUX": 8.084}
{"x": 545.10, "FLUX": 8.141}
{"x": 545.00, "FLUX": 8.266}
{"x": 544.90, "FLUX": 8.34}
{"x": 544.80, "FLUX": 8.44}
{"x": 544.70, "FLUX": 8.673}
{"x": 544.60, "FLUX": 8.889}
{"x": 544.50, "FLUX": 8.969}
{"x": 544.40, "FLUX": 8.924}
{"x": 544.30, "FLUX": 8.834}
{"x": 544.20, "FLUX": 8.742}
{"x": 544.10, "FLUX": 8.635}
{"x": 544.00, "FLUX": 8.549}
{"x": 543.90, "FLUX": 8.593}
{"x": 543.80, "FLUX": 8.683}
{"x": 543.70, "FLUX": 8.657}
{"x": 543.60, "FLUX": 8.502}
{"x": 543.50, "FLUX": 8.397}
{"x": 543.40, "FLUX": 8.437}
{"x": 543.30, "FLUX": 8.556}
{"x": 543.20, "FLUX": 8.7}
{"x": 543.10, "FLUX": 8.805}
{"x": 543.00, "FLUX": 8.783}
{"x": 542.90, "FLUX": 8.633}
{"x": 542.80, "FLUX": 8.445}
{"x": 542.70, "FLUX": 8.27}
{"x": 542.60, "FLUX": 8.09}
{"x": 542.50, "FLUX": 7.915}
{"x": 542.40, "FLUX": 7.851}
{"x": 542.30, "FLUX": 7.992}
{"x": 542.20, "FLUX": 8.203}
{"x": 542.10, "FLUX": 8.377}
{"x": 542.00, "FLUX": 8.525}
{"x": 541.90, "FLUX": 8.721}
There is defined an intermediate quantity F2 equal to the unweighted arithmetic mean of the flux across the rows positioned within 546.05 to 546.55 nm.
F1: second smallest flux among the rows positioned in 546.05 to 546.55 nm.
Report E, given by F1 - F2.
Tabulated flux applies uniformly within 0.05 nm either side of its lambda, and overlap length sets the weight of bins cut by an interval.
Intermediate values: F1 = 7.534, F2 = 7.9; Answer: -0.36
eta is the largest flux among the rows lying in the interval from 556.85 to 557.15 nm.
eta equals 8.566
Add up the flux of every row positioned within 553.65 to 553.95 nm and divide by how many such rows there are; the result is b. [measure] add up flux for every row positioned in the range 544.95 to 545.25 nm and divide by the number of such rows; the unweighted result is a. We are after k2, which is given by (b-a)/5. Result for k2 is 0.05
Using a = 8.16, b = 8.42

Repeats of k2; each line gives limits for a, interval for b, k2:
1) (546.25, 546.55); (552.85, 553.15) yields 0.08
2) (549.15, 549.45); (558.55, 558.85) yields 0.22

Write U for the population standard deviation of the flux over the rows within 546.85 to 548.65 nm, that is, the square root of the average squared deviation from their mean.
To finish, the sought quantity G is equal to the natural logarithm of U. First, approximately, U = 0.41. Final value -0.90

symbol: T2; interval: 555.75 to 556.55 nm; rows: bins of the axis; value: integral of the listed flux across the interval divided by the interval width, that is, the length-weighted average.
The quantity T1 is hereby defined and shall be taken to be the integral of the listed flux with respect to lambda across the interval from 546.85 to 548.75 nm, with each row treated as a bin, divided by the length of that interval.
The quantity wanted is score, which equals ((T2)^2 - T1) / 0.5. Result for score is 127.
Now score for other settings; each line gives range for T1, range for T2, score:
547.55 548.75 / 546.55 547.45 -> 118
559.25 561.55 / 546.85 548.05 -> 107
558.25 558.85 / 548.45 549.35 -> 107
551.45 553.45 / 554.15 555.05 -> 120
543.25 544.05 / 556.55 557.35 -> 124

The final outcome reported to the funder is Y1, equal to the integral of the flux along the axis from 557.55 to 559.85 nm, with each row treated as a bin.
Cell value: 20.1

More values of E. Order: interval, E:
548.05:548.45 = -0.08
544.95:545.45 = -0.04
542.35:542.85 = -0.20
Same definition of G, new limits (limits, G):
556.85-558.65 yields -0.88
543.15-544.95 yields -1.72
